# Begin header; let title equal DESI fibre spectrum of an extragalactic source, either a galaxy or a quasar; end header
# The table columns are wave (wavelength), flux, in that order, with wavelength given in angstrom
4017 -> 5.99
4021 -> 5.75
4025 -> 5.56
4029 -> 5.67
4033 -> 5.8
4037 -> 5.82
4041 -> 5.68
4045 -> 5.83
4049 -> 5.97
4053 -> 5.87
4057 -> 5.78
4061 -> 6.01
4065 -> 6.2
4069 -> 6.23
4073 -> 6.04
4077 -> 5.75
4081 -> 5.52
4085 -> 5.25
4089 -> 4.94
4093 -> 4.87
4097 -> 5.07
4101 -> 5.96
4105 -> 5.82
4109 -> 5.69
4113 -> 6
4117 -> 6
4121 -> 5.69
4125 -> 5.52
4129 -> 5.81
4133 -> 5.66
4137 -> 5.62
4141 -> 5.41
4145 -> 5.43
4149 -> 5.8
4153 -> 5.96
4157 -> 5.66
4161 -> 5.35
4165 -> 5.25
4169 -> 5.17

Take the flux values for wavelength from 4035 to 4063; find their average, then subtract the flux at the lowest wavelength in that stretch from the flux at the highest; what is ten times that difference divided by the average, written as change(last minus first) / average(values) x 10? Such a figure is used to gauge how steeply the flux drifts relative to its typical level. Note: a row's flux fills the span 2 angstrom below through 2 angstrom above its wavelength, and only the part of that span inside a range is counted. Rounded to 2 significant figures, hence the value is 0.32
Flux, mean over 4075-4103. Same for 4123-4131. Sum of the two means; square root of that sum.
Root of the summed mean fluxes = 3.32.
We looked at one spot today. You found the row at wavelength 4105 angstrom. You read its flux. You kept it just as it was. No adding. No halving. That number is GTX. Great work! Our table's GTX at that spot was 5.82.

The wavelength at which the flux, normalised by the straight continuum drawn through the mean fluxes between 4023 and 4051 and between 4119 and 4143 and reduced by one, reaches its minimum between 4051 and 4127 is 4093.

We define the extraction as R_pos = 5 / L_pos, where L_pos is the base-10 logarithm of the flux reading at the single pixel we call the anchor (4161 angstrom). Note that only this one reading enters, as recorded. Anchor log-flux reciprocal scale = 6.86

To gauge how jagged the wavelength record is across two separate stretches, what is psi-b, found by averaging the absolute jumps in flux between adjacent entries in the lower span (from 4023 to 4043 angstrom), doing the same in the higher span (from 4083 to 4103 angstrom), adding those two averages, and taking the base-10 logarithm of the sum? -0.33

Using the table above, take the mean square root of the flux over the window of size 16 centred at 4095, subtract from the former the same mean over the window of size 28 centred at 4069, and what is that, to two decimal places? -0.15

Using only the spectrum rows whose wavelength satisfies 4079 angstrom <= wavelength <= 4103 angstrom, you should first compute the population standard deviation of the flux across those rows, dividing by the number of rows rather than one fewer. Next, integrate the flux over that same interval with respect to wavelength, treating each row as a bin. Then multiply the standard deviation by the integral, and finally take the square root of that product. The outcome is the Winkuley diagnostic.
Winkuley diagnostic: 6.9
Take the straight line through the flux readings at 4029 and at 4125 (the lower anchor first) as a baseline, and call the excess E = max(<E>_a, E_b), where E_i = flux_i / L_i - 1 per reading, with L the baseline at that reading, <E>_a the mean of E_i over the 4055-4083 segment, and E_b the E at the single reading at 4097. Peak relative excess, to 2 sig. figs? 0.058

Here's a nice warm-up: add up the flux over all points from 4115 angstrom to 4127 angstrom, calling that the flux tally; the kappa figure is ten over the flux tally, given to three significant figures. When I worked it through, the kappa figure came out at 0.581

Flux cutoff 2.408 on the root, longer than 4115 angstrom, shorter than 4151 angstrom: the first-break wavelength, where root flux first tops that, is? 4117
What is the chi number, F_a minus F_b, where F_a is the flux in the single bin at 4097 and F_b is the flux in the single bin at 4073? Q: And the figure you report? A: -1.0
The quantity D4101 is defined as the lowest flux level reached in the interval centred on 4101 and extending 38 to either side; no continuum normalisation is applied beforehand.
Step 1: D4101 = 4.87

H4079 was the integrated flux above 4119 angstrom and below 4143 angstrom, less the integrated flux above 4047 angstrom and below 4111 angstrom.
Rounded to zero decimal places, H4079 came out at -229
